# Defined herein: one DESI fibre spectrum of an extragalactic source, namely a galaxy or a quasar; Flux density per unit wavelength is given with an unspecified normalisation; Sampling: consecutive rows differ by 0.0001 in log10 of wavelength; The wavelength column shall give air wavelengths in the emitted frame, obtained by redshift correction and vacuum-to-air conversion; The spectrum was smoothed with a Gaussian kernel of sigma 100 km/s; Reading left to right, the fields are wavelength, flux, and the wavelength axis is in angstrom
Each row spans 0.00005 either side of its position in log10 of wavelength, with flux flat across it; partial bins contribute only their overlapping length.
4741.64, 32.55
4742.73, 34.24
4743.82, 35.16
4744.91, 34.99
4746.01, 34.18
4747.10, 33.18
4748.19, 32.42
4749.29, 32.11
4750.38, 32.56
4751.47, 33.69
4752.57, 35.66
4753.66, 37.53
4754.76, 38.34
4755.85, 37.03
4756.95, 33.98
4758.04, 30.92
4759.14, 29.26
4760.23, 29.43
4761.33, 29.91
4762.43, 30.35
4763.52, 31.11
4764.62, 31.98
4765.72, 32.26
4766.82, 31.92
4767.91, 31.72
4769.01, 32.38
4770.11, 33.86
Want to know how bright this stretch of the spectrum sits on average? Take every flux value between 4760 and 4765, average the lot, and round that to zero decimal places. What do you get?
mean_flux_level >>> 31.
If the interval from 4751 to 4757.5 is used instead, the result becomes 36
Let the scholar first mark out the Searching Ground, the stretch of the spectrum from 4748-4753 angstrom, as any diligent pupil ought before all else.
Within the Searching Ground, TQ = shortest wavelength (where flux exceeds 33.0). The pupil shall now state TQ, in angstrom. 4751.47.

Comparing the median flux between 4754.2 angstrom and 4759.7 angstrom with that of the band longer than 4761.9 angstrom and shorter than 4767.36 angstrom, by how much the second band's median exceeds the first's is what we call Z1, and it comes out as -2.1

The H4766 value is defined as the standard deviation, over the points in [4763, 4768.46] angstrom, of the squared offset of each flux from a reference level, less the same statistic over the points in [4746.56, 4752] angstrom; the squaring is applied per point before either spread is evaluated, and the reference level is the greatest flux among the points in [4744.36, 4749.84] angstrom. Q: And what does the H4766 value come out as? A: 0.2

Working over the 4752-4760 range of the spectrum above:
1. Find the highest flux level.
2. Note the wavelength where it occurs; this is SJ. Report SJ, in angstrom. 4754.76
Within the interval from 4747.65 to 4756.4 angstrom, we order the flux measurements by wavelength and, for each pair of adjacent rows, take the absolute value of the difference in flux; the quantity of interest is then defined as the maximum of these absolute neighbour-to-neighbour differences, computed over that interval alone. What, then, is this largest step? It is 1.97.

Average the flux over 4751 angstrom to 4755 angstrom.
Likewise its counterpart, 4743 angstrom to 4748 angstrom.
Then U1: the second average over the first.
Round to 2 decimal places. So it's 0.95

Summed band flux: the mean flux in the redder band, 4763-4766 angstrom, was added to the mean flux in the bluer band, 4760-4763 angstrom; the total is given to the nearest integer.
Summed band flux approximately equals 62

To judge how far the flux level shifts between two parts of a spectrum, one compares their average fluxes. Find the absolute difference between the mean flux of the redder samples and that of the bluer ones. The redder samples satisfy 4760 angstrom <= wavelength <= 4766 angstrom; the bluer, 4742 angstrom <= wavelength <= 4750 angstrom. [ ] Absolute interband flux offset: 2.9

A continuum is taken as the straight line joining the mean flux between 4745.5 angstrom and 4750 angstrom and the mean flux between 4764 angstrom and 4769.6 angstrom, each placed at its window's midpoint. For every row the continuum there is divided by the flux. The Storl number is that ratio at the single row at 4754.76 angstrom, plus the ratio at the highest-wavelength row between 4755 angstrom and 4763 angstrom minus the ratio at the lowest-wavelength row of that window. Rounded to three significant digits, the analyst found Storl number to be 1.03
